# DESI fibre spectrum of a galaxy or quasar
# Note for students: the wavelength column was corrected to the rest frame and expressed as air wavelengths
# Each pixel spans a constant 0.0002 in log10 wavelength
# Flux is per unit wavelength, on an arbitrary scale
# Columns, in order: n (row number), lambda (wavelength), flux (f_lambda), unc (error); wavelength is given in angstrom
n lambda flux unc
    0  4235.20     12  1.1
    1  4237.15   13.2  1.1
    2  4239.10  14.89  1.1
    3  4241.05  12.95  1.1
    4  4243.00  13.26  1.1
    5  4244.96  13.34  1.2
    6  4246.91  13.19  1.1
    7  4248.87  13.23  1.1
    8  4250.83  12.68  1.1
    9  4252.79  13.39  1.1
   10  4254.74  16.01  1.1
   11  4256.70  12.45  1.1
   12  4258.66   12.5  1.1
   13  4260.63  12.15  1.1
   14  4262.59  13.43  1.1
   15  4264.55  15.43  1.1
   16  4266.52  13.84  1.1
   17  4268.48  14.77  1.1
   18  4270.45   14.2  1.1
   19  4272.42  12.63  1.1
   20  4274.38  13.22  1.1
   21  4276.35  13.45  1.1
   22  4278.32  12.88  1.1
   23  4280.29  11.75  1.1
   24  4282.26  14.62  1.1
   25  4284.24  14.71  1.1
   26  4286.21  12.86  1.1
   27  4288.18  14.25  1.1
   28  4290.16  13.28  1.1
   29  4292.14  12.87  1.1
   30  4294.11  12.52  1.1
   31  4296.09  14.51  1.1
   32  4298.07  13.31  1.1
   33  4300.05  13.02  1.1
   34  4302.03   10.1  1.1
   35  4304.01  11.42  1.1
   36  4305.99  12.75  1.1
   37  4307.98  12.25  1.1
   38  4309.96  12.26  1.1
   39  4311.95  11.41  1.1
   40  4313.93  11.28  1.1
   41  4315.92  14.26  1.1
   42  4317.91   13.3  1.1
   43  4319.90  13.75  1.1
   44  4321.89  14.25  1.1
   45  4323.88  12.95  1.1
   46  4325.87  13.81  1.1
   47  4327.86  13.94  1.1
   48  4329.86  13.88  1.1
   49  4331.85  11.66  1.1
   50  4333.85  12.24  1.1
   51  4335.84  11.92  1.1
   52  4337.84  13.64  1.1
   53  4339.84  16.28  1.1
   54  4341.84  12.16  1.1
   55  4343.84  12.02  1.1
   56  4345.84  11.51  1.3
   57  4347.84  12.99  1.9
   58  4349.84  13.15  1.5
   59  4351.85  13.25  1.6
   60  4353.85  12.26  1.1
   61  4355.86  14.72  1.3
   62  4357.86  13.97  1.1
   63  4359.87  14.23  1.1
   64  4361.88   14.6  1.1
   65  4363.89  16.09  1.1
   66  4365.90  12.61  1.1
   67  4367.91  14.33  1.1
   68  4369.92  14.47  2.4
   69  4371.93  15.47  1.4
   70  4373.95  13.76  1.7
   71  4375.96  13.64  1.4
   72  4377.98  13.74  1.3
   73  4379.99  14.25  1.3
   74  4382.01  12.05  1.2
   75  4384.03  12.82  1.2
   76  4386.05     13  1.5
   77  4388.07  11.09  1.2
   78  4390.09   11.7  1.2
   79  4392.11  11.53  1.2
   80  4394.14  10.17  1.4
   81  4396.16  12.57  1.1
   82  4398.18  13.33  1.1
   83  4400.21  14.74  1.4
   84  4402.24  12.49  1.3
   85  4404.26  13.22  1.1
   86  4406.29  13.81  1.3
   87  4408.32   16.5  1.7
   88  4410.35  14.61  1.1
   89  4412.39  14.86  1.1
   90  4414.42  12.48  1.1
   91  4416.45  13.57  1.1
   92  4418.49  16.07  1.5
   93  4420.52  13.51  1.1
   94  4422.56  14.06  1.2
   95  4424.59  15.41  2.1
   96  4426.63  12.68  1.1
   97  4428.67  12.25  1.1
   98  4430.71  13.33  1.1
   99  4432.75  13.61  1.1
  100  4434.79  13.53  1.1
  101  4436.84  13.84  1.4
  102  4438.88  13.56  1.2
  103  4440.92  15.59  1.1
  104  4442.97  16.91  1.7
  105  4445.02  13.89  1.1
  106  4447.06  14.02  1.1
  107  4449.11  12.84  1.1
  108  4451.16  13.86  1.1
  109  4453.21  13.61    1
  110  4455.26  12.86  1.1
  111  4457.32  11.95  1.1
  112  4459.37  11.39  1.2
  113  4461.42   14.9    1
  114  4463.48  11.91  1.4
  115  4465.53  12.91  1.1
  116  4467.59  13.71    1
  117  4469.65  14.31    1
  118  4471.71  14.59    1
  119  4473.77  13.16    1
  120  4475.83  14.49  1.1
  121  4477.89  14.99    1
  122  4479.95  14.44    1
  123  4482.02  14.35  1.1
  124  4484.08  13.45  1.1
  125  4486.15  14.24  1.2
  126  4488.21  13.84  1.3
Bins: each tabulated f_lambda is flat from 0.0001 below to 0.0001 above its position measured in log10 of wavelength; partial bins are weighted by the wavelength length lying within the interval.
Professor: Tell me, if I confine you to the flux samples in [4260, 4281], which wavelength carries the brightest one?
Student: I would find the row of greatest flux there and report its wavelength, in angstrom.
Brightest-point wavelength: 4264.55 angstrom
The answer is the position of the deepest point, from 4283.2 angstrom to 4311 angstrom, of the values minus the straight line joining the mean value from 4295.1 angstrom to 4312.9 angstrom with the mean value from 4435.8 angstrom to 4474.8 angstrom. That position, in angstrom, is 4302.03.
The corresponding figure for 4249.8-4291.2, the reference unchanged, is 4280.29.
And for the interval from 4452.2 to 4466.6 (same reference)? 4459.37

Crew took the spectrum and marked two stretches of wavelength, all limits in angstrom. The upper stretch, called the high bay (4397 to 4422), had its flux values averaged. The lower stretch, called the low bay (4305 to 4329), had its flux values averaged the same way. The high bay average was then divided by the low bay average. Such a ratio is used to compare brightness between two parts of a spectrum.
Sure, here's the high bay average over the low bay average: 1.08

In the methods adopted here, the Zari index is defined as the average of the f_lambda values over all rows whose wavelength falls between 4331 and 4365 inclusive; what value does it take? 13.3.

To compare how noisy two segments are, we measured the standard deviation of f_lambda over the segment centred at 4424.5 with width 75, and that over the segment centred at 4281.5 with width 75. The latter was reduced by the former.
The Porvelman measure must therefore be -0.30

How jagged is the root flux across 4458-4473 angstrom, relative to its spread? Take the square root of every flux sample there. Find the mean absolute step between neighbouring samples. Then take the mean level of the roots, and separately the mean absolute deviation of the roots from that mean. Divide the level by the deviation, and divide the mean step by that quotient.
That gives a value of 0.0090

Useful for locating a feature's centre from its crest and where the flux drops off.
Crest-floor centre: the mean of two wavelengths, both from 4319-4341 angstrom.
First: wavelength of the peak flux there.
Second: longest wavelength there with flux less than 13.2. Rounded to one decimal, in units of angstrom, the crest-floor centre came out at 4337.8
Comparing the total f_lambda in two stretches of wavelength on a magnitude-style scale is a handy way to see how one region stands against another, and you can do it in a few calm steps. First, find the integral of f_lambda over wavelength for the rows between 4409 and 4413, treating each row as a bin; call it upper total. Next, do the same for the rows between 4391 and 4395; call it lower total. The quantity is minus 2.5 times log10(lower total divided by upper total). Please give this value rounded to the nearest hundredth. 0.34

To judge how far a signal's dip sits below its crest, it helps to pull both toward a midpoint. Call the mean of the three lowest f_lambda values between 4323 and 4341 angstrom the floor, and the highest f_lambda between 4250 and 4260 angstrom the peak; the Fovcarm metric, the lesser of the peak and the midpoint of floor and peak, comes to 14.0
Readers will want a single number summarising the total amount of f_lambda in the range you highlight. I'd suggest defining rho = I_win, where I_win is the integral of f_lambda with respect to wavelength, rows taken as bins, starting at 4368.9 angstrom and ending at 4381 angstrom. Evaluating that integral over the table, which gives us 172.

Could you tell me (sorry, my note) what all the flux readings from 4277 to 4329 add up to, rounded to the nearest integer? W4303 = 338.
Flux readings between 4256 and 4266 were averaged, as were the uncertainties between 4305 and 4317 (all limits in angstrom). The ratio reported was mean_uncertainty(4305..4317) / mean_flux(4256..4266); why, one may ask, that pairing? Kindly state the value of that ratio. 0.083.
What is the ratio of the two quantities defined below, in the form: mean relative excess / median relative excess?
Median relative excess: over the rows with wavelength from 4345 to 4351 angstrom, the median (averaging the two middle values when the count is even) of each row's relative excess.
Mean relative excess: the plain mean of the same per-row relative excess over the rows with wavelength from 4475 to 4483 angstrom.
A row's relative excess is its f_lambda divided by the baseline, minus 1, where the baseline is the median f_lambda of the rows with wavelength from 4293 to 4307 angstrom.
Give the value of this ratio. 7.6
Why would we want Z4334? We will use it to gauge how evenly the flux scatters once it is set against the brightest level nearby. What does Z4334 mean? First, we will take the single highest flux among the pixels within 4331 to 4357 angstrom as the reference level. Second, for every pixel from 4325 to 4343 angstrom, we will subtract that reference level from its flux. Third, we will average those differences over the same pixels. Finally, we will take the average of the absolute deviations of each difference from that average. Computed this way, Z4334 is 1.14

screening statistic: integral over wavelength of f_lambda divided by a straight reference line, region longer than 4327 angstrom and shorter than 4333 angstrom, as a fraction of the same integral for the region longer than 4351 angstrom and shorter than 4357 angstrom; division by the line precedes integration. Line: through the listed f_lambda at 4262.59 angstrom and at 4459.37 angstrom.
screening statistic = 0.96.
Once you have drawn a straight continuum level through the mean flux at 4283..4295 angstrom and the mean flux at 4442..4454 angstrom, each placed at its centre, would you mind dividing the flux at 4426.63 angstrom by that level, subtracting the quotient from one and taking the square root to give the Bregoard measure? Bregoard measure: 0.32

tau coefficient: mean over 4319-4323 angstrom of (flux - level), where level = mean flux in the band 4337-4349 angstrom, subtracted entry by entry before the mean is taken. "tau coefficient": 0.9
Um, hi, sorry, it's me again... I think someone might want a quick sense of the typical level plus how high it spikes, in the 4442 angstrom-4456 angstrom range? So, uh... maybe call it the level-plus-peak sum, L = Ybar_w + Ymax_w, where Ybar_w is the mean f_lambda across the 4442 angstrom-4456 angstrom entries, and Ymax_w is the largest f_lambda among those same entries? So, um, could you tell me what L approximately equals 30.9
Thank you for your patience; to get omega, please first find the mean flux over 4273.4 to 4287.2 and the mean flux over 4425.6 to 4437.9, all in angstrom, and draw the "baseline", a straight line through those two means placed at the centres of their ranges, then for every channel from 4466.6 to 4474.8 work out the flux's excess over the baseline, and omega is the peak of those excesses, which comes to 1.4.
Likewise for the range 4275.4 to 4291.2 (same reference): 1.4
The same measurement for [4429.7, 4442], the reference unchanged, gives 2.4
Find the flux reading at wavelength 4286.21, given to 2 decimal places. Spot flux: 12.86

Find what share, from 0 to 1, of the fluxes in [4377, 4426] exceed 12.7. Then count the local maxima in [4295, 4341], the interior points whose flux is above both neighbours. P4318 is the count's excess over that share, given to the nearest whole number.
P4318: 5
